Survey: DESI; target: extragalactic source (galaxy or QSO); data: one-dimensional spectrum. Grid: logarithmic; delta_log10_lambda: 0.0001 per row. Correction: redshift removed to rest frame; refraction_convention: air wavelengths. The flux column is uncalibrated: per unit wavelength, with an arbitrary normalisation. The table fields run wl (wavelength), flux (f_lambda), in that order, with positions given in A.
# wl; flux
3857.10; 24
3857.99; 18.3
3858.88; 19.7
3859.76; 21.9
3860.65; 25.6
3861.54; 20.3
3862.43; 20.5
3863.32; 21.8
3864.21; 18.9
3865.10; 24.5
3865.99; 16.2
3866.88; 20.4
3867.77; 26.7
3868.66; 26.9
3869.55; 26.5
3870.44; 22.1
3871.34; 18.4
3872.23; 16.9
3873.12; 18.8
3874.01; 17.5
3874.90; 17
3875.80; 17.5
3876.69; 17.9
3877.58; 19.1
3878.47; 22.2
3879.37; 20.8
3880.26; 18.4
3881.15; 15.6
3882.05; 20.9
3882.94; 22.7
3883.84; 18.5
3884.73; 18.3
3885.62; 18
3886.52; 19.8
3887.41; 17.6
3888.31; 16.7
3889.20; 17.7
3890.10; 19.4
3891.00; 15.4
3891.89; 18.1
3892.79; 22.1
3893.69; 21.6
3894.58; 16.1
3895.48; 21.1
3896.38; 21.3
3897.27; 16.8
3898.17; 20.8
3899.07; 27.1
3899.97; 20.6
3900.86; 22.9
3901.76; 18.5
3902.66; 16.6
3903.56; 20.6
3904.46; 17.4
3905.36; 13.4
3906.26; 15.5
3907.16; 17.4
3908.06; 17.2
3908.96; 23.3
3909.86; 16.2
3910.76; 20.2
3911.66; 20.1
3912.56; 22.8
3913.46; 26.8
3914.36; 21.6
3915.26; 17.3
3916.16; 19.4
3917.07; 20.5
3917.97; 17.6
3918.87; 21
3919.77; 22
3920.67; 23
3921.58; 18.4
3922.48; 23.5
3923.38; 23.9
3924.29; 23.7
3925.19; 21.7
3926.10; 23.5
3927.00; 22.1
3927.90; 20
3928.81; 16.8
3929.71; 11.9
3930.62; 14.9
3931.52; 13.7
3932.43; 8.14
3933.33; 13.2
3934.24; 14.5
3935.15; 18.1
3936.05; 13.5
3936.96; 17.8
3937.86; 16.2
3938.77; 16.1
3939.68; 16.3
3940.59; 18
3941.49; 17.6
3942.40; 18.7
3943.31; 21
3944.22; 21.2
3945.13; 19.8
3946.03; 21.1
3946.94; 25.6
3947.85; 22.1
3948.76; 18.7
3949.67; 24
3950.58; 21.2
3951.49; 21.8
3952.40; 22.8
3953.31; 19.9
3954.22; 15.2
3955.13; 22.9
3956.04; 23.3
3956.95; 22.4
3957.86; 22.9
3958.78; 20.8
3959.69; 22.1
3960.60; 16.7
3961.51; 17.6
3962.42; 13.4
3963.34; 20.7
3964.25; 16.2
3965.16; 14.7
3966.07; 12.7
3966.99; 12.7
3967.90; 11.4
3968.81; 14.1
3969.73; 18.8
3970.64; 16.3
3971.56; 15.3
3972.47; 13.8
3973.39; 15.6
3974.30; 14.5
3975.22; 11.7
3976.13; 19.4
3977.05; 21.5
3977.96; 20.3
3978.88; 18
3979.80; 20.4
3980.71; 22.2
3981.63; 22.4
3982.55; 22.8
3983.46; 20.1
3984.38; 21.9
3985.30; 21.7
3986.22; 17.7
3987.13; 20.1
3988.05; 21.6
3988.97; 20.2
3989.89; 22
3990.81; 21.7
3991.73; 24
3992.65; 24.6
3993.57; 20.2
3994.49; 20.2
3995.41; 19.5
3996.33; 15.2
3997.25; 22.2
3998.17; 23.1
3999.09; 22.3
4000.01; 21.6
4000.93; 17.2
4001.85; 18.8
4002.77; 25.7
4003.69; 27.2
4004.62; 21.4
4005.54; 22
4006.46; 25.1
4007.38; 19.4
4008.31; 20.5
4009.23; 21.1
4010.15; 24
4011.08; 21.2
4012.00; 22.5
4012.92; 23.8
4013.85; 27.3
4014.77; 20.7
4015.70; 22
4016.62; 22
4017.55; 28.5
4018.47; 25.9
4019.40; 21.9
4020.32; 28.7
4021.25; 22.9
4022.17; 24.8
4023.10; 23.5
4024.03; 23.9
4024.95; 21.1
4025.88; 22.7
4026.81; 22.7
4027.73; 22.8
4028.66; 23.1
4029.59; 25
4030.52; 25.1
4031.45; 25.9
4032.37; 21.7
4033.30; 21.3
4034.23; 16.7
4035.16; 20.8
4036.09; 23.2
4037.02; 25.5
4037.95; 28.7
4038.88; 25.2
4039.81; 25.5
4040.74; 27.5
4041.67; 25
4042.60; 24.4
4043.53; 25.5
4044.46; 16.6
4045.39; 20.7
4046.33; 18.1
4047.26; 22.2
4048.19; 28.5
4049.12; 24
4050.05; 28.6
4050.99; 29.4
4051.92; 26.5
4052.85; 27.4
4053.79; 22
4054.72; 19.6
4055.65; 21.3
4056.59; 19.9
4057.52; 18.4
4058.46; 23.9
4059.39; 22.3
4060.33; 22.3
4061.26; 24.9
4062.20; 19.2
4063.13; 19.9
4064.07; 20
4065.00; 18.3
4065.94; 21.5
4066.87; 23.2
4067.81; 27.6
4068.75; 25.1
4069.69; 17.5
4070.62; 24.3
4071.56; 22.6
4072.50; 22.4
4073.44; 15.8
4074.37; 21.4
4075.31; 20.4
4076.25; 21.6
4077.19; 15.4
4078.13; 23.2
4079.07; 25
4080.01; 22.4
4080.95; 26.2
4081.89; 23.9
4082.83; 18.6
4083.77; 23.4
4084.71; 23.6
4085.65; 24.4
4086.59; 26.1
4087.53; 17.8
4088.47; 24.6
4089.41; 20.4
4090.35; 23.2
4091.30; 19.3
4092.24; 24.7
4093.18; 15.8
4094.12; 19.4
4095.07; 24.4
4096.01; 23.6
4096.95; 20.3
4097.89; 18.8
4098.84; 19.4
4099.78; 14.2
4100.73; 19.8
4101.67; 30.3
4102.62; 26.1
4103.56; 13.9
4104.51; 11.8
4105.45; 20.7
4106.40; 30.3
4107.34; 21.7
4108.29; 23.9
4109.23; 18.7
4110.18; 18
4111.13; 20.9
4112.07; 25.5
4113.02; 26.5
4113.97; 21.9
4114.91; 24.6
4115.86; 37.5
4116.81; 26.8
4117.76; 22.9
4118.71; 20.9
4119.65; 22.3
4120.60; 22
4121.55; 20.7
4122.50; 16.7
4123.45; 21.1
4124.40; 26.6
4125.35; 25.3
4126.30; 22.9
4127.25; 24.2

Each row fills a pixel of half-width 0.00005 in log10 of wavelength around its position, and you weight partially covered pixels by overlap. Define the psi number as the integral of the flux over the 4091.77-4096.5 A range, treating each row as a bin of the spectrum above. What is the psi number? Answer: 102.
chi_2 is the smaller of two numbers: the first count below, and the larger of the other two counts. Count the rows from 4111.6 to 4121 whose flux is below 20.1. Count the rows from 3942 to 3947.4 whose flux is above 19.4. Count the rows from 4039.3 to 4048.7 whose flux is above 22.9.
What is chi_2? 0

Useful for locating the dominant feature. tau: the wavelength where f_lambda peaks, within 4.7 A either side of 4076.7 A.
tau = 4080.95 A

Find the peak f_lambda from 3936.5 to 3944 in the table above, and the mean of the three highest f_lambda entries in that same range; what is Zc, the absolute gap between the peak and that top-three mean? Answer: 1.8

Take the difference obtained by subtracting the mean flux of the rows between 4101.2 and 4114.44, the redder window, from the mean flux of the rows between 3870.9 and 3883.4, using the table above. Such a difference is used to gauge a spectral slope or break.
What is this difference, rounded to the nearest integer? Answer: -3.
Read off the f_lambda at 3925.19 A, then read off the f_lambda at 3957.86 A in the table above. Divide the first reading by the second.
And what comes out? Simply 0.95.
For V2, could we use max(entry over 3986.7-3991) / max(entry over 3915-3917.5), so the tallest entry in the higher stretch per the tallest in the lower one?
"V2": 1.07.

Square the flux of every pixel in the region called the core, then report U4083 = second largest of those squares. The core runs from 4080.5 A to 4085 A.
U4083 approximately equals 571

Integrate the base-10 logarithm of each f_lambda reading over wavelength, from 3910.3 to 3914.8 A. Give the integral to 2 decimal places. 6.06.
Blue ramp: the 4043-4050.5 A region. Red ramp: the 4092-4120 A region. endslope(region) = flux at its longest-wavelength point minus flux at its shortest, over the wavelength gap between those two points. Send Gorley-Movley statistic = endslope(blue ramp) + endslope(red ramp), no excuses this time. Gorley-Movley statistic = 0.39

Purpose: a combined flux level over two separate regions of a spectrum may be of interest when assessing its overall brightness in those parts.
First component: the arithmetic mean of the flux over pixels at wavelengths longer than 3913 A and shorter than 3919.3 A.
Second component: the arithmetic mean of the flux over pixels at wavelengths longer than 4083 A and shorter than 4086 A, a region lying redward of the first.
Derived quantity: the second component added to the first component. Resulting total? 44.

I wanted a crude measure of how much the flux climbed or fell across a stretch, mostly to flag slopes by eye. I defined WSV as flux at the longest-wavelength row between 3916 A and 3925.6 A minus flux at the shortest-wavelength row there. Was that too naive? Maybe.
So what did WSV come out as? 2.3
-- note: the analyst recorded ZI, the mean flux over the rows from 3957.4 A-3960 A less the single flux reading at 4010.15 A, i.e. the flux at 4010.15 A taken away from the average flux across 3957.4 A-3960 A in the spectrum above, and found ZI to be -2.1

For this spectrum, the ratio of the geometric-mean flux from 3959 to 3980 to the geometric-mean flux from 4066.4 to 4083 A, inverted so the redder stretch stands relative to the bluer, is 1.3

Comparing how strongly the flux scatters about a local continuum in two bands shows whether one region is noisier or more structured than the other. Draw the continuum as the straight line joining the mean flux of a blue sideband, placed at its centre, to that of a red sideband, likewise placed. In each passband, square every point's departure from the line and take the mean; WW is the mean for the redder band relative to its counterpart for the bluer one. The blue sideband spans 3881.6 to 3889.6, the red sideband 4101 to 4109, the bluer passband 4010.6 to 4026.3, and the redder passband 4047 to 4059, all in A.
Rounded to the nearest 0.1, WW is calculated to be 1.4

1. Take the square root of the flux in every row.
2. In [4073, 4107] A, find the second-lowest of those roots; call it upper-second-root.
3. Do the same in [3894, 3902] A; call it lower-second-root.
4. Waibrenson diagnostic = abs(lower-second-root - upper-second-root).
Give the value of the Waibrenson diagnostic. 0.37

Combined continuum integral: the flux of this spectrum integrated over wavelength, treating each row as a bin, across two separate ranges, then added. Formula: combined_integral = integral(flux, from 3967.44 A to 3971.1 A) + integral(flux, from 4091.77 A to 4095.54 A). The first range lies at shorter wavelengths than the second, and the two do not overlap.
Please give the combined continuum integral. 135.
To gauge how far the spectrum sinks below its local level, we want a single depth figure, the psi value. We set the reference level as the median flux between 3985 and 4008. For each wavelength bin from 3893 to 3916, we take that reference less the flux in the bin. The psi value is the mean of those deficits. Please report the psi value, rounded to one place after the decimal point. 1.9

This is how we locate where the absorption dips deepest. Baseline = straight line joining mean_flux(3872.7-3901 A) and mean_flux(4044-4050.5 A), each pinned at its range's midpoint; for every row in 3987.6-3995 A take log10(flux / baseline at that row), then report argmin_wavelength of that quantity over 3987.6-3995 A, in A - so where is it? 3994.49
